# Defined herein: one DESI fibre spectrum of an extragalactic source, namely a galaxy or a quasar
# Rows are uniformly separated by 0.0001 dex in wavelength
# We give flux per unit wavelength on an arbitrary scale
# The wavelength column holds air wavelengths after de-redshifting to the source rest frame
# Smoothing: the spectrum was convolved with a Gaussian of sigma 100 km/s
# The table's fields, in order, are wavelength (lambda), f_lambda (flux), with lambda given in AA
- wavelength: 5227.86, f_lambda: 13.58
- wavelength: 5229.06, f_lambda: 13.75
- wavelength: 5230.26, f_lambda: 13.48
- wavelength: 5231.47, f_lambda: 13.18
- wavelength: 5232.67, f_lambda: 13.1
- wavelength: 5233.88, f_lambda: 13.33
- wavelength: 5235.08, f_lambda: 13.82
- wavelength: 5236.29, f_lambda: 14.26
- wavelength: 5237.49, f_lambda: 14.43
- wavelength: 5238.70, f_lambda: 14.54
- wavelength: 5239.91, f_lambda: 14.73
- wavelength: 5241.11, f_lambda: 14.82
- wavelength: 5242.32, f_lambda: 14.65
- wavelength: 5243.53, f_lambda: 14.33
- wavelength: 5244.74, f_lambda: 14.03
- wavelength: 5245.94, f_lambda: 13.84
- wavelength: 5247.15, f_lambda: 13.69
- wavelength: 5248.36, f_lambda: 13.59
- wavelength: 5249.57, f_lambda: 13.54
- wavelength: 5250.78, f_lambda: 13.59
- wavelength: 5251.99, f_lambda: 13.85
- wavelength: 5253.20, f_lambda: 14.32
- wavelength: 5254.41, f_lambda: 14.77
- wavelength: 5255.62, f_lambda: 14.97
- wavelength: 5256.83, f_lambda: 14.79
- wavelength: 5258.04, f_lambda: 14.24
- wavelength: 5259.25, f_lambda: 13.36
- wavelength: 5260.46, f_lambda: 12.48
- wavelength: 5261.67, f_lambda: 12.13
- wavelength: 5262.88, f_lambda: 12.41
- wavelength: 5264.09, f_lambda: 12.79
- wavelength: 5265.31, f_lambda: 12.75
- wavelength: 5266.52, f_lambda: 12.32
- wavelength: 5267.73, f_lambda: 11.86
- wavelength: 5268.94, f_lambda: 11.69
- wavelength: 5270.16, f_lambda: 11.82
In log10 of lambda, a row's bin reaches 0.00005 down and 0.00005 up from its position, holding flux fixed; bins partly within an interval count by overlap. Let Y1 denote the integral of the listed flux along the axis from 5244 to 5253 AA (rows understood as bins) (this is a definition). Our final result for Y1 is 124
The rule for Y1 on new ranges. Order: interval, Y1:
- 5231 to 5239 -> 110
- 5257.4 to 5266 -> 111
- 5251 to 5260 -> 128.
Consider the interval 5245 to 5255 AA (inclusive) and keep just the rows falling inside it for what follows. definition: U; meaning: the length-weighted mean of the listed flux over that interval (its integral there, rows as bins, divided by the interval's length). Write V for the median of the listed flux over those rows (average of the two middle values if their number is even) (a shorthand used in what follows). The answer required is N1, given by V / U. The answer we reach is 0.990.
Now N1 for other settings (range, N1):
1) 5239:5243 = 1.002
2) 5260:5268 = 1.000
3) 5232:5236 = 0.989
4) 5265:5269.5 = 0.996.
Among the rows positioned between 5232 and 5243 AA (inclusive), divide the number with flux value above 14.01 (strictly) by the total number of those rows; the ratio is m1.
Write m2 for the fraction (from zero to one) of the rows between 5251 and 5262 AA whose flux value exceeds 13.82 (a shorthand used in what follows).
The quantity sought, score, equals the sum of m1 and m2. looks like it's 1.3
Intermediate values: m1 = 0.67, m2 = 0.67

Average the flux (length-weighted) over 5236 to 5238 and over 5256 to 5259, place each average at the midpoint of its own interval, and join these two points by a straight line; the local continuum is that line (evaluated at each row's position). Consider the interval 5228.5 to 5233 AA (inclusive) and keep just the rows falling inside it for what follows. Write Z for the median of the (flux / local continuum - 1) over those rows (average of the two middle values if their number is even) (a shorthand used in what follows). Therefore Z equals -0.074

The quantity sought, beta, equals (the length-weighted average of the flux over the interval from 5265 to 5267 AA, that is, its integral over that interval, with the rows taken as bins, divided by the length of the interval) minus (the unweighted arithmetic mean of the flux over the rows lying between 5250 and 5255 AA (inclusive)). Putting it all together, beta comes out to -1.6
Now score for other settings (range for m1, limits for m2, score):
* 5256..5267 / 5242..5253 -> 0.8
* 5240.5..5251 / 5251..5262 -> 1.1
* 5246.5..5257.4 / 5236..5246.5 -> 1.4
